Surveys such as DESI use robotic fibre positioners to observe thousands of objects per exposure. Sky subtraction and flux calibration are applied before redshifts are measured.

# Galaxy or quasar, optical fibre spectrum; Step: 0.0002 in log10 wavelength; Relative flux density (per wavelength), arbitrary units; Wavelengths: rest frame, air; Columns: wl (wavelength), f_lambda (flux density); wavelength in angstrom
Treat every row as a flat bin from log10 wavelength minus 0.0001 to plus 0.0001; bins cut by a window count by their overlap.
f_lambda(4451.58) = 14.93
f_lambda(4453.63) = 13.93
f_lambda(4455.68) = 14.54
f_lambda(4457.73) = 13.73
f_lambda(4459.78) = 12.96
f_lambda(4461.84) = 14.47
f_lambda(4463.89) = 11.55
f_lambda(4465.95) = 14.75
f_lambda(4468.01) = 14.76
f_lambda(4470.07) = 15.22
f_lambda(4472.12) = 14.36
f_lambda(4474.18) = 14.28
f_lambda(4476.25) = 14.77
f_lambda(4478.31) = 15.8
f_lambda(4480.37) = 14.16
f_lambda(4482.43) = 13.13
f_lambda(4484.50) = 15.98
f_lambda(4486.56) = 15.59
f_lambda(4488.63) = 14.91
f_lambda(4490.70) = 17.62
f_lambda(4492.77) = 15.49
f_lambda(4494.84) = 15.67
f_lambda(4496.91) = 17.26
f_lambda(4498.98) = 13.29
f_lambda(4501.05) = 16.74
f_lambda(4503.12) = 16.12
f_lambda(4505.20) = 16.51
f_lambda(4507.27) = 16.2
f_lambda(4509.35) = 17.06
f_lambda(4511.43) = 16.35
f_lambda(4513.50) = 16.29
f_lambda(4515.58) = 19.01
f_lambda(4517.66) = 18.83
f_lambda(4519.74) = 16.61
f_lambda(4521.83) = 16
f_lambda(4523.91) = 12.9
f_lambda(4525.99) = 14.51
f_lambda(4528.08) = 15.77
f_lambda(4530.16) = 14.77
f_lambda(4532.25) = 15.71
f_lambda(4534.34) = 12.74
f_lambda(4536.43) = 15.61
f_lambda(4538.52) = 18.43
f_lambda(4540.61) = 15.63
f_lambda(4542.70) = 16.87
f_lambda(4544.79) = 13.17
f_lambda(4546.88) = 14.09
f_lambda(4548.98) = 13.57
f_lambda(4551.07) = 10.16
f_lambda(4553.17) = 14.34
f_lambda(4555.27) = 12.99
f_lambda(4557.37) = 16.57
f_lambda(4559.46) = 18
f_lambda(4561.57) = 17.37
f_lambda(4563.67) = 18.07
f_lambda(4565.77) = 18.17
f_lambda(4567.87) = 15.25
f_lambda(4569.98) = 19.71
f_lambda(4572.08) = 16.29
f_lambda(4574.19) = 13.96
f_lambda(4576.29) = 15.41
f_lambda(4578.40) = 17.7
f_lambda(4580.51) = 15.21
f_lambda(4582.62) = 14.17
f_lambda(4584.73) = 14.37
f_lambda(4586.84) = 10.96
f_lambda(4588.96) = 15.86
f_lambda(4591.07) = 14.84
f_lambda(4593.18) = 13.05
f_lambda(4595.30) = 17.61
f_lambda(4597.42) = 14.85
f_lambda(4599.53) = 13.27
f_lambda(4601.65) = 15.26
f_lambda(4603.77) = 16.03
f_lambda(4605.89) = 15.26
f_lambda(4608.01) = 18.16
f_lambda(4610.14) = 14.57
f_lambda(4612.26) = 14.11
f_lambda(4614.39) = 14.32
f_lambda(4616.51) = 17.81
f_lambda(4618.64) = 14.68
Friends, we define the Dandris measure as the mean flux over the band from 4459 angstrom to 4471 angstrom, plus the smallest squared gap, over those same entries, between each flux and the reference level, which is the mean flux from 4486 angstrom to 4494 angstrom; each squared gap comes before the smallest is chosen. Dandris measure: 14.4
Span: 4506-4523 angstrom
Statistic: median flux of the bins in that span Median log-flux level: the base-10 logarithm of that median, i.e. 1.22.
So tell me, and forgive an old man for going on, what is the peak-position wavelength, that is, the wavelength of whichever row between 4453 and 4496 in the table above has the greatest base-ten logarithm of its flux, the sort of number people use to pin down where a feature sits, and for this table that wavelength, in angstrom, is 4490.70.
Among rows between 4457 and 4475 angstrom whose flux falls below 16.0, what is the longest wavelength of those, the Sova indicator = 4474.18 angstrom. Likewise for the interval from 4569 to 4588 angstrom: 4586.84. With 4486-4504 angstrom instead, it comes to 4498.98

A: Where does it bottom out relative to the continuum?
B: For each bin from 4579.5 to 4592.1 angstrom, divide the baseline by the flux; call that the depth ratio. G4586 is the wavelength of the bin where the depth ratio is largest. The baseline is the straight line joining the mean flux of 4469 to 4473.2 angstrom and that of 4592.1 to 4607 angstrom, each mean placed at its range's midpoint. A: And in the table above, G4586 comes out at 4586.84 angstrom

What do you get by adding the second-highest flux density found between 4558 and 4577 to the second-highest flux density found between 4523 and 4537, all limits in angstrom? 33.9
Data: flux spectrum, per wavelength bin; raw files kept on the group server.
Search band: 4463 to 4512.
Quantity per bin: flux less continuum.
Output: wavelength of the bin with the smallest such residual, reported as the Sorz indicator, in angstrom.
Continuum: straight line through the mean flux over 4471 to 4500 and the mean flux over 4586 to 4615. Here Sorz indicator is 4463.89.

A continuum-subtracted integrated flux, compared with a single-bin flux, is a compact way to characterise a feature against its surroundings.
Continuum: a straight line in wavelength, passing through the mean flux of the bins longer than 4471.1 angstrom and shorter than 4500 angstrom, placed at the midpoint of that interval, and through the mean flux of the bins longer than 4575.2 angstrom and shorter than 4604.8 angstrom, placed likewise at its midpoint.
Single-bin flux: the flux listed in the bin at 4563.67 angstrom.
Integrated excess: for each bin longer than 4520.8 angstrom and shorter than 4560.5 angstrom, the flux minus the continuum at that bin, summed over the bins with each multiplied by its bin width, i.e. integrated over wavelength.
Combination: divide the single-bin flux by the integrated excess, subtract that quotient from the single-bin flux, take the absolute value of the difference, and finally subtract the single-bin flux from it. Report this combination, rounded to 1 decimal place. 2.4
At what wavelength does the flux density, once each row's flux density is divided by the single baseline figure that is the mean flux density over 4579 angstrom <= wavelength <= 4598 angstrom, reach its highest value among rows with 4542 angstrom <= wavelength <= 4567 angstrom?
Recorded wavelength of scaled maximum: 4565.77 angstrom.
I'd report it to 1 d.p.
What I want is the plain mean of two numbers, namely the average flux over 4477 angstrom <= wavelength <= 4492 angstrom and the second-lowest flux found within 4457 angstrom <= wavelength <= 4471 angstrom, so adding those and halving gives 14.1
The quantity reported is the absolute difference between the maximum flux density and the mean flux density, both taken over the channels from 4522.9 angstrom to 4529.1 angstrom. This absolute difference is 1.38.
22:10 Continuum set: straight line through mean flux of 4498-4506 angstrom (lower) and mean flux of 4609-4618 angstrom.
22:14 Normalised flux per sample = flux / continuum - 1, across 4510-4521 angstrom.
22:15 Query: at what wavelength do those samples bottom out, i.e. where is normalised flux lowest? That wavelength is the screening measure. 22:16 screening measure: 4513.50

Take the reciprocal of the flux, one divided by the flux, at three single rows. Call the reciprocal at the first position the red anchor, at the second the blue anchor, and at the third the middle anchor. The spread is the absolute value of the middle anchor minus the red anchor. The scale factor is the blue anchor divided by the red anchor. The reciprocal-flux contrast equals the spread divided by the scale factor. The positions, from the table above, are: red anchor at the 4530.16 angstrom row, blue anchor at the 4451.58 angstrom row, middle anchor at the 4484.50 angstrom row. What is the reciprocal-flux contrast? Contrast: 0.0052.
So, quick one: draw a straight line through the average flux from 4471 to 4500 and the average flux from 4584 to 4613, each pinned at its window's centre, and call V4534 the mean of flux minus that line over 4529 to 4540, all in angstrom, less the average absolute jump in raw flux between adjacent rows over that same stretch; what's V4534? -2.0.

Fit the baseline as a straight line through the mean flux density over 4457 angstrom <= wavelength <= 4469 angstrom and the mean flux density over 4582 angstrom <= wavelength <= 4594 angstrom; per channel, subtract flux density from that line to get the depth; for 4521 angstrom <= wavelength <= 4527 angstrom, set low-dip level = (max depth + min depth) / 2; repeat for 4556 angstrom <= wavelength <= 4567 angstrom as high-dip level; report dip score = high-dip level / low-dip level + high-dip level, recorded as 1.8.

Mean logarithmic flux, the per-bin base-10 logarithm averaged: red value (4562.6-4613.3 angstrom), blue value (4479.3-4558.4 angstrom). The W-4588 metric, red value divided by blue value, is 1.00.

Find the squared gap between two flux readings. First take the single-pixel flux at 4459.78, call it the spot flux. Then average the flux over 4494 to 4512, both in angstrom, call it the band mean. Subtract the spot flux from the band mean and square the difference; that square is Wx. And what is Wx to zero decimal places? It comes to 10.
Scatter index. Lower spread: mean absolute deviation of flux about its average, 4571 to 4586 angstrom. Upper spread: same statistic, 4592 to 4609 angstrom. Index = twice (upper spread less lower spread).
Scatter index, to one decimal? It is 0.7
